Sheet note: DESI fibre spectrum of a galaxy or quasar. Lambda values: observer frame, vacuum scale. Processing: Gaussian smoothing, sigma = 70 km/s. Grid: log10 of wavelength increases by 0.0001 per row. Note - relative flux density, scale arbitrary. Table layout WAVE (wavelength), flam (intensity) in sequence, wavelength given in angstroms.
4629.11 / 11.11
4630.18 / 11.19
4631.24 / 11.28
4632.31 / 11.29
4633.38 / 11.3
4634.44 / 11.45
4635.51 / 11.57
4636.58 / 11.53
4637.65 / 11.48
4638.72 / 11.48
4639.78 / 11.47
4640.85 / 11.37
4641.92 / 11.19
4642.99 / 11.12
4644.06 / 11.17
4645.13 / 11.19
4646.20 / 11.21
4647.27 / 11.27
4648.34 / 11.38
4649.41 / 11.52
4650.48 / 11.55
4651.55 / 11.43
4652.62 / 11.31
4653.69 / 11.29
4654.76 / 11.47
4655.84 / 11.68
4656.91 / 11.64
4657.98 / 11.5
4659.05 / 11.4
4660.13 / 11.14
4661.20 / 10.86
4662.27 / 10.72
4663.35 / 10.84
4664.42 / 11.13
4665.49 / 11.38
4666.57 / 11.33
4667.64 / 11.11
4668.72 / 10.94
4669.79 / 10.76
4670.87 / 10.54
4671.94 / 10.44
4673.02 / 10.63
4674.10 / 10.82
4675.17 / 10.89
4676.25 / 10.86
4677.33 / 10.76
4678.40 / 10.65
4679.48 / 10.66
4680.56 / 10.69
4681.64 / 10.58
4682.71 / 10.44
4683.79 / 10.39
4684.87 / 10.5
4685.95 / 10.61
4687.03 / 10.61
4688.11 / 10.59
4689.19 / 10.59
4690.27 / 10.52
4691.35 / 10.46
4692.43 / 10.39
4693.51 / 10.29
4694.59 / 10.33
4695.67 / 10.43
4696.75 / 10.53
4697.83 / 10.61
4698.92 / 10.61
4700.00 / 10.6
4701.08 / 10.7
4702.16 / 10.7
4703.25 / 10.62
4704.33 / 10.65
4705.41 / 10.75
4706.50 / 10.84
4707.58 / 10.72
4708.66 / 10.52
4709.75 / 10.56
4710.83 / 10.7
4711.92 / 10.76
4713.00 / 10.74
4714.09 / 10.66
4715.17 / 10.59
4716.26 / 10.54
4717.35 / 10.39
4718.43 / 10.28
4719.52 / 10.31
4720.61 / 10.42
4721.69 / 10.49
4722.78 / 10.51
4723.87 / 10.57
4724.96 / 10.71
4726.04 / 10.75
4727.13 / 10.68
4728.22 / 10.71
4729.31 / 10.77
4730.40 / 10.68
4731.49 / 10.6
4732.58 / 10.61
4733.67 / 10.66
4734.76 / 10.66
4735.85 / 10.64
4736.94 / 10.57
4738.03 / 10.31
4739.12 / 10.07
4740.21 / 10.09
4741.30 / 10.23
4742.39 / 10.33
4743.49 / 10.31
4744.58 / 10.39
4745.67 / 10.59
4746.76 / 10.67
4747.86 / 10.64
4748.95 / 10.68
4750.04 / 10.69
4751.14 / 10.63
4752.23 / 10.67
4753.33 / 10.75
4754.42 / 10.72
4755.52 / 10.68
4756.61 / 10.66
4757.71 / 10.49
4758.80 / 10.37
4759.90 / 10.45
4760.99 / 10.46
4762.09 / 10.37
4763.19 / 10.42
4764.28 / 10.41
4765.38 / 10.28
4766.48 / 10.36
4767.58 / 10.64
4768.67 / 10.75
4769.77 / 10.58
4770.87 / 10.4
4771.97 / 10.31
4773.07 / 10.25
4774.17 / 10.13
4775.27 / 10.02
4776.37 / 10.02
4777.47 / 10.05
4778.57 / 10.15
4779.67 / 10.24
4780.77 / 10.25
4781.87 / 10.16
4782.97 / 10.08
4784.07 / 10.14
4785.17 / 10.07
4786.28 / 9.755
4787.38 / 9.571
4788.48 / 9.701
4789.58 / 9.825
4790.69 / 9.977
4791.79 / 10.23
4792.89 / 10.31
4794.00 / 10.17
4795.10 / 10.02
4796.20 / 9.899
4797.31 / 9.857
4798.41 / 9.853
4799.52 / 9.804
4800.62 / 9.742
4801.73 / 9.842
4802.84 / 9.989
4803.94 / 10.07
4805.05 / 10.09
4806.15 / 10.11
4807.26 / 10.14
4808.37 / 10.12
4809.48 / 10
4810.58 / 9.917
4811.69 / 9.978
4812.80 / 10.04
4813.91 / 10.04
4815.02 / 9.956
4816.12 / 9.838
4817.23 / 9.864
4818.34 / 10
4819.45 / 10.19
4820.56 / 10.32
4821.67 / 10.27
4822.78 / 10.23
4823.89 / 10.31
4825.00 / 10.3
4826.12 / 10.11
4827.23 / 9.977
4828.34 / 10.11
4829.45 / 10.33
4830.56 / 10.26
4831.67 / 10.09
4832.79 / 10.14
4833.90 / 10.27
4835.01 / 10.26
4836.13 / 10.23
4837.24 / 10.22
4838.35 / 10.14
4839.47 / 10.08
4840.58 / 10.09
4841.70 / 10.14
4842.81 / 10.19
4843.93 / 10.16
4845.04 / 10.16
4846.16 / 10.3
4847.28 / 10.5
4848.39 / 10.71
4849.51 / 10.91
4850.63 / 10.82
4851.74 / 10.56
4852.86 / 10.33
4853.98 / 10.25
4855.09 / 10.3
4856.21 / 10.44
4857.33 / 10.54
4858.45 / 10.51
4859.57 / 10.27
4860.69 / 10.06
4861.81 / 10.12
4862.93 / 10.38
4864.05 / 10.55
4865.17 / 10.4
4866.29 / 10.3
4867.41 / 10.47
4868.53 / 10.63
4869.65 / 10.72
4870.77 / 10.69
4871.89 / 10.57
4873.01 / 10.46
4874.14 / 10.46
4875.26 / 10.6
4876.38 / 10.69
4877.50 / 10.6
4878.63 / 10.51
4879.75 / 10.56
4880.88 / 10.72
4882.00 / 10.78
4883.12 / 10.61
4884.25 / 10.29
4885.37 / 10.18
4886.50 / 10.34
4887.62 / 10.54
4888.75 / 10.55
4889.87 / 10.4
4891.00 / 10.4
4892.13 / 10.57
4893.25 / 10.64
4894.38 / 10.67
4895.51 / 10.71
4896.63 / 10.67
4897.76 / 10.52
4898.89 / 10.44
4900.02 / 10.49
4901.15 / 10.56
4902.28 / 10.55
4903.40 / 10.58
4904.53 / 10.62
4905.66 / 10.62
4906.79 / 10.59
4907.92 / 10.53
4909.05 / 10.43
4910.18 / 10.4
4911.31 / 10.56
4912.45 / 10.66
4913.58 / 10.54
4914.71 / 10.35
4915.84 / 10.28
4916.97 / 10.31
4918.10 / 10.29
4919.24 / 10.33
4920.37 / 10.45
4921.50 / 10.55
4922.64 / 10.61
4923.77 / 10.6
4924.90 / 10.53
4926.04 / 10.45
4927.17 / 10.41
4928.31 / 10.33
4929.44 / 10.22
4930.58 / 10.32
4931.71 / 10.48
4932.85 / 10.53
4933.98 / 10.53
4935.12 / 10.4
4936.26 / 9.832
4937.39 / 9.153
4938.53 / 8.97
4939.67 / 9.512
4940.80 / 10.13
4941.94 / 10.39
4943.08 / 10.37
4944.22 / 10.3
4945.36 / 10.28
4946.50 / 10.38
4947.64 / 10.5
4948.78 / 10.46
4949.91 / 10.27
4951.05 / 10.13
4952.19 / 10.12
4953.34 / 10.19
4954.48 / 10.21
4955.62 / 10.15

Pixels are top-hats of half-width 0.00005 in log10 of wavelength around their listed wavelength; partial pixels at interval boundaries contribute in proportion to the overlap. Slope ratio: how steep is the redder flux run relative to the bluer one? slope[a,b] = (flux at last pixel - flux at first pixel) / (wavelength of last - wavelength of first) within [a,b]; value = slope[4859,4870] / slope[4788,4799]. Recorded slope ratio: 3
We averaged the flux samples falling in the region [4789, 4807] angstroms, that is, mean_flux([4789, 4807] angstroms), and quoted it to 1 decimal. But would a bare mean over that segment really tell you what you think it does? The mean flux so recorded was 10.0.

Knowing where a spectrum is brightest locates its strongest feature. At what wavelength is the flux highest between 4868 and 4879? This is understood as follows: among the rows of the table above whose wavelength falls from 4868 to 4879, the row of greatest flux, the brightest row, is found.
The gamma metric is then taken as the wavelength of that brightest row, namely 4869.65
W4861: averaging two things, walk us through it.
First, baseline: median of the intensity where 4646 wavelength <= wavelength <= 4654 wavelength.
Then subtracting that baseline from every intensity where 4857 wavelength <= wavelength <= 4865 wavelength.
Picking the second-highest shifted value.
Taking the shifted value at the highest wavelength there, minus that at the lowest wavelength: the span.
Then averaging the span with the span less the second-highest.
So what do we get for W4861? 0.41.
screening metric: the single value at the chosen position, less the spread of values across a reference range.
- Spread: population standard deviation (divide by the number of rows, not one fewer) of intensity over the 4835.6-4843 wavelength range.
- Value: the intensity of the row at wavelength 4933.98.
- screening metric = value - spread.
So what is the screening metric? 10.5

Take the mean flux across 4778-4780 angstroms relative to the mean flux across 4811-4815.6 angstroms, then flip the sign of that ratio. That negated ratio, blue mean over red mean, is -1.02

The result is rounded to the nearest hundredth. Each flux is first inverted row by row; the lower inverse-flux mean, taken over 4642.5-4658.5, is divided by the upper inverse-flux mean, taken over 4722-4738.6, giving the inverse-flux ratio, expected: 0.93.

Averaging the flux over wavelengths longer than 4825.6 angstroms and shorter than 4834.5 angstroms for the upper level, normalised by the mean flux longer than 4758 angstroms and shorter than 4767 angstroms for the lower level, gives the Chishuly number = 0.98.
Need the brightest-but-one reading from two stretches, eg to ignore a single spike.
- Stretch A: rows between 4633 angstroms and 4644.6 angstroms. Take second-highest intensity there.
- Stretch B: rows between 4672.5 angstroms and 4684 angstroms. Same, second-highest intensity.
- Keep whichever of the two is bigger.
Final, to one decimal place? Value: 11.5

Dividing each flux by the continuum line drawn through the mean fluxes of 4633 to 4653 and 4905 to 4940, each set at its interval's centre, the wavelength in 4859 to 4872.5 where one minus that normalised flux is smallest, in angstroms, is 4869.65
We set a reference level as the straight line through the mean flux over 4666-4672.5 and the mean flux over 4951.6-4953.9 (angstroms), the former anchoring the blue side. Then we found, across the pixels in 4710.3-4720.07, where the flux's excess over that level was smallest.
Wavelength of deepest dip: 4718.43 angstroms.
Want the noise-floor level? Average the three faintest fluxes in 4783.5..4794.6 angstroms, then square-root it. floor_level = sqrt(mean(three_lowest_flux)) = 3.11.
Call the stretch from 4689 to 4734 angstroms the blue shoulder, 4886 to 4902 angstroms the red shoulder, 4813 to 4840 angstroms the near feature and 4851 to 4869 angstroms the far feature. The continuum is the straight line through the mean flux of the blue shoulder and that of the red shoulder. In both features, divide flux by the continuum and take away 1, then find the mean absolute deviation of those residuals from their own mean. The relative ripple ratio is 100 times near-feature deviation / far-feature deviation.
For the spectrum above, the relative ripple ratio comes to 91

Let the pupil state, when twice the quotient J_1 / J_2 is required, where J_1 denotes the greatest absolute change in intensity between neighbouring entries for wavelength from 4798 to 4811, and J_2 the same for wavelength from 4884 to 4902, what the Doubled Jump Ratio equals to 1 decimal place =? 1.5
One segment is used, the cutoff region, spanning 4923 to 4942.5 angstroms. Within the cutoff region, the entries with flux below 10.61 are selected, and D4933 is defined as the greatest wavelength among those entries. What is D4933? 4941.94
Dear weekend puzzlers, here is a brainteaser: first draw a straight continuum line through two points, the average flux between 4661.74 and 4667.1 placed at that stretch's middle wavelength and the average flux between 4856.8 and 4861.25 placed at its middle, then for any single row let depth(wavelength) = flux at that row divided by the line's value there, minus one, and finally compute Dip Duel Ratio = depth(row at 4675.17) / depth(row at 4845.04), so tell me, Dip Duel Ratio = 0.6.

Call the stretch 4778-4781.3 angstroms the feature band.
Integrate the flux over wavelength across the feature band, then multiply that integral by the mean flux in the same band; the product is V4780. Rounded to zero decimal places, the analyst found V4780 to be 344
